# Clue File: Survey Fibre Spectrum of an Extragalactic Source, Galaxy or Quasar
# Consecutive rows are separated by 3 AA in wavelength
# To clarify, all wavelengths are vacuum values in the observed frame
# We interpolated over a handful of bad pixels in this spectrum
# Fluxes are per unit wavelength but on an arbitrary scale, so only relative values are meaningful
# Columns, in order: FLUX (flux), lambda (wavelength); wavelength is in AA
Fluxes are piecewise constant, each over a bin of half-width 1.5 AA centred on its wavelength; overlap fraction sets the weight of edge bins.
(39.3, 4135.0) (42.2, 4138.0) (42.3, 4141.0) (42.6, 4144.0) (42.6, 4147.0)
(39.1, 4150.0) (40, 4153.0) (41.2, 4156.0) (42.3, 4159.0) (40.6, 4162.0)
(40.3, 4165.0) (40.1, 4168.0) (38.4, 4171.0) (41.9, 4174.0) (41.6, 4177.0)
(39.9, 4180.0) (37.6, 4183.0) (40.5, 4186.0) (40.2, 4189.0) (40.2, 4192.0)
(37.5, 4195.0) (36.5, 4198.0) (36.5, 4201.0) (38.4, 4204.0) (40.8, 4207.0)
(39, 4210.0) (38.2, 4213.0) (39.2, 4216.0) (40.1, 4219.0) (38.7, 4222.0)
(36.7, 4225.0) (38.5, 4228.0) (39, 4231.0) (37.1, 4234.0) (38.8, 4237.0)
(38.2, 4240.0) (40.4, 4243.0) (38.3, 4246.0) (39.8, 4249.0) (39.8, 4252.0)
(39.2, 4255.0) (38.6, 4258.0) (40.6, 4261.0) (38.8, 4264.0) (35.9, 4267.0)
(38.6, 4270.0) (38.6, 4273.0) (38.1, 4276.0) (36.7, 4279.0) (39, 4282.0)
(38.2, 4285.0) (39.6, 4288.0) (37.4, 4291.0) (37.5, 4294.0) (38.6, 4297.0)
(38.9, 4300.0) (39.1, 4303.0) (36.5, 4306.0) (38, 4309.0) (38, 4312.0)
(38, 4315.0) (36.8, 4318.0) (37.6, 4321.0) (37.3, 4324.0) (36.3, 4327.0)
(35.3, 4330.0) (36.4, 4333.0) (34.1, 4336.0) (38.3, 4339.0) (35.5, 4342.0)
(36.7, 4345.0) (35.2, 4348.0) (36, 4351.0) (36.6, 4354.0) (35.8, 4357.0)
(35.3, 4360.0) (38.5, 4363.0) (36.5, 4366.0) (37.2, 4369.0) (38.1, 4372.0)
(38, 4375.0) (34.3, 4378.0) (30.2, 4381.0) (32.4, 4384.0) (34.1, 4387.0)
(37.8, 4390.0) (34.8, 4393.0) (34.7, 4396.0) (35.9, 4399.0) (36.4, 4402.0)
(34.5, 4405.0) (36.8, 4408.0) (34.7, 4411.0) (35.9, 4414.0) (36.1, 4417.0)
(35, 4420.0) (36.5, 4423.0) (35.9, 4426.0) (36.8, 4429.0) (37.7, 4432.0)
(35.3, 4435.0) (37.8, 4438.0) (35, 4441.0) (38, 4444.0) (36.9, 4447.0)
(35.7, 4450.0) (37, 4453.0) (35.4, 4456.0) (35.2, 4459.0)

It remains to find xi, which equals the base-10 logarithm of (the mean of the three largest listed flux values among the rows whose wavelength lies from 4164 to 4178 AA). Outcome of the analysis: 1.62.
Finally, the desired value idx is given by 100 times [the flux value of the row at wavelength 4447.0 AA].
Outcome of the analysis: 3690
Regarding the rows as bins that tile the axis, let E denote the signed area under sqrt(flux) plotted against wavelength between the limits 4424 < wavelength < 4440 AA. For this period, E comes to 97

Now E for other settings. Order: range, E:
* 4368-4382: 84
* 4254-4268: 87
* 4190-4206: 99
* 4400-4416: 96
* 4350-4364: 84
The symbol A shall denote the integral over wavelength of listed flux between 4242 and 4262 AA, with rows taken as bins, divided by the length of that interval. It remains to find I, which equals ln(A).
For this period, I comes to 3.68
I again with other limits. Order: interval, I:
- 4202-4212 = 3.67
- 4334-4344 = 3.58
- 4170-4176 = 3.70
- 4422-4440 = 3.60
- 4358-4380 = 3.60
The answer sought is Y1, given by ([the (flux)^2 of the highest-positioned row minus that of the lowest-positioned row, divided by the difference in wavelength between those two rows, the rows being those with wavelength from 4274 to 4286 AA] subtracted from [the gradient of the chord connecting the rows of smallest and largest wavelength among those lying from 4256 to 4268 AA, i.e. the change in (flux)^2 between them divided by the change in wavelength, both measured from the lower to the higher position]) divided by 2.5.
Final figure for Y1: -9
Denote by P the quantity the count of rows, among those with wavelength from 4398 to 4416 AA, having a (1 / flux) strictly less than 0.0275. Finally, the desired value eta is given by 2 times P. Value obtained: 4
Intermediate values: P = 2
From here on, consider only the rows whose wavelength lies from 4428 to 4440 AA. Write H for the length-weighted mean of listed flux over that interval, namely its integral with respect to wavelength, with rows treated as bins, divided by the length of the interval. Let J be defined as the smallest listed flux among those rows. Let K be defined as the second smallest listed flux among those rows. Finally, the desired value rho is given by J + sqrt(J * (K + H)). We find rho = 86.3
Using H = 36.8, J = 35.3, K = 36.8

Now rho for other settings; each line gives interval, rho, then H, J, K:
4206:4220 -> 92.9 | 39.4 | 38.2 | 39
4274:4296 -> 89.3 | 38.1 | 36.7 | 37.4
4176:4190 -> 92.4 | 39.9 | 37.6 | 39.9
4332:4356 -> 83.4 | 36.1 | 34.1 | 35.2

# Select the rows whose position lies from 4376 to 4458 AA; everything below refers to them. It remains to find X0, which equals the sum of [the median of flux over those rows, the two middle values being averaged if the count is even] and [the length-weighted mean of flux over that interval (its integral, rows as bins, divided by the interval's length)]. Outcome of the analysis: 71.5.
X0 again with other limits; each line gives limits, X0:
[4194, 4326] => 76.8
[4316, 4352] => 72.7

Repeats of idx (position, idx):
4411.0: 3470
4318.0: 3680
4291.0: 3740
